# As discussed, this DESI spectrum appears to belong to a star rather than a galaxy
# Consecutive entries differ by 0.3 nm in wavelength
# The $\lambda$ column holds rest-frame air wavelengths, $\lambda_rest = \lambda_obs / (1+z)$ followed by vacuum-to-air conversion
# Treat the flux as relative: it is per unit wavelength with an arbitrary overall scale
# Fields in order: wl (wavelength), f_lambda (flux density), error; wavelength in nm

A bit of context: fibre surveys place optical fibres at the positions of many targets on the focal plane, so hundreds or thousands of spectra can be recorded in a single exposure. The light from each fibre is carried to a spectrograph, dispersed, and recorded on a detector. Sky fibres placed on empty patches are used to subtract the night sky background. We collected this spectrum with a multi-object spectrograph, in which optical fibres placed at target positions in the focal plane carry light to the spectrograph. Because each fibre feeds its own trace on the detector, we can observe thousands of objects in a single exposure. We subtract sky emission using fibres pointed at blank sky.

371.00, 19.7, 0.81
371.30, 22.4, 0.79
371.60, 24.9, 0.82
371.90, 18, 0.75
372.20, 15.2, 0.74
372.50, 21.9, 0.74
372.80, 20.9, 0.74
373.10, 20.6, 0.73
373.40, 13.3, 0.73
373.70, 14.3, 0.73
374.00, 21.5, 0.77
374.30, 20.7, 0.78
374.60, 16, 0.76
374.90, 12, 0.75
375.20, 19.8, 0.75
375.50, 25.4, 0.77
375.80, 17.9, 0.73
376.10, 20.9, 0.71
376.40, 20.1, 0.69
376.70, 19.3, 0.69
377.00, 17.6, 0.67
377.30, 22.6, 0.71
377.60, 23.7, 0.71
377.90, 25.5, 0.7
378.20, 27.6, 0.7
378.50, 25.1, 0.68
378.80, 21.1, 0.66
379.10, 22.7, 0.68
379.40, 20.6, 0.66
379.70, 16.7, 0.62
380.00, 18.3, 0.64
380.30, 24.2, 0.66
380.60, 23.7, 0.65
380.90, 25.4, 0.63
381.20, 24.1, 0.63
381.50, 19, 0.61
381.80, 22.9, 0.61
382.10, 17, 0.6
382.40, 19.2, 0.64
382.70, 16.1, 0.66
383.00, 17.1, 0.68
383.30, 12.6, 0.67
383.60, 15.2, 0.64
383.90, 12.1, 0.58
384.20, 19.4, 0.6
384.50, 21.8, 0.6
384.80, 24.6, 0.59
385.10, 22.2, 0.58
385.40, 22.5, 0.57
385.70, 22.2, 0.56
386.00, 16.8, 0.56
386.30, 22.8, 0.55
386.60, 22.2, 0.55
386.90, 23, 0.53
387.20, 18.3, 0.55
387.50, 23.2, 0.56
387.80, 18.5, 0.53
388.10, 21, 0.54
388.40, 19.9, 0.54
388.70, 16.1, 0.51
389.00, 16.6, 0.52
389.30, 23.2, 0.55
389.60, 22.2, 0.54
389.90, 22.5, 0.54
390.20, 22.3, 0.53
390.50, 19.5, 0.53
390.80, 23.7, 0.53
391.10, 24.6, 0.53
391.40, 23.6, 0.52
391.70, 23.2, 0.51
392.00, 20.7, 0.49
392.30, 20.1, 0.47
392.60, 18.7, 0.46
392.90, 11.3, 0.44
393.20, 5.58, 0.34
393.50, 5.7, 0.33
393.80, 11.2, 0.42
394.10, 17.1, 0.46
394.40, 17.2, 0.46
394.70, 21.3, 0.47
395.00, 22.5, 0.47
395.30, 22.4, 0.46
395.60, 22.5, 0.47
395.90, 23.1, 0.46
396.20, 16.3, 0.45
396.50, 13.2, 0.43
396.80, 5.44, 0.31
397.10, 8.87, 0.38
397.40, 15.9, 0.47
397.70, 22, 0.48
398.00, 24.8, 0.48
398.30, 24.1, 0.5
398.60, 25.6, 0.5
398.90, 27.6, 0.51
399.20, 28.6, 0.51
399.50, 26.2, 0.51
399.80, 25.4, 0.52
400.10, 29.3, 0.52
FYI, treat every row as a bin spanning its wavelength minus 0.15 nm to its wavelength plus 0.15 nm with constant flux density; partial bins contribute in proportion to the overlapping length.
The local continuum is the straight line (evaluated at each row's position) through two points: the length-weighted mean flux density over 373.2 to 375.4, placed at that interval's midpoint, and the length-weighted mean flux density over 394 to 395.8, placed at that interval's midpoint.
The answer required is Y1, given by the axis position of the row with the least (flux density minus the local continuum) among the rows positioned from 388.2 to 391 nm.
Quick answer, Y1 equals 388.70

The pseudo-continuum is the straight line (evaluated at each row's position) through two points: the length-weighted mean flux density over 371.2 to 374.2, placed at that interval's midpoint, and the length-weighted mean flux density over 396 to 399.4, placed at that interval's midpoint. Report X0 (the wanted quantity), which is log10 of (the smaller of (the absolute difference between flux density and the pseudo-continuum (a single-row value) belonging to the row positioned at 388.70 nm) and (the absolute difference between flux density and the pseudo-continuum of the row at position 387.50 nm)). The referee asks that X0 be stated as 0.5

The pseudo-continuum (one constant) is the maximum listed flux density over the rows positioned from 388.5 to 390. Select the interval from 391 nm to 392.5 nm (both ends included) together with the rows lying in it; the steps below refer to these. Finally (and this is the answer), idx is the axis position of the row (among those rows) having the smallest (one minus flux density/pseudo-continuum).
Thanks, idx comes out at 391.10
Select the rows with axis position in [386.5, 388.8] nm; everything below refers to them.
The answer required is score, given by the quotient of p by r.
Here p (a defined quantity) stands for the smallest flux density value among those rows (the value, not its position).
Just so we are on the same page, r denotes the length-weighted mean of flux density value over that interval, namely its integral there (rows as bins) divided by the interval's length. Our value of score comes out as 0.79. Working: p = 16.1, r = 20.3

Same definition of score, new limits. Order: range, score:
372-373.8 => 0.75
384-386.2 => 0.79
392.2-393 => 0.67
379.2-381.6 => 0.77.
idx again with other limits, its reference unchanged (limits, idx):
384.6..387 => 384.80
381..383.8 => 381.20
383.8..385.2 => 384.80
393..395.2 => 395.00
